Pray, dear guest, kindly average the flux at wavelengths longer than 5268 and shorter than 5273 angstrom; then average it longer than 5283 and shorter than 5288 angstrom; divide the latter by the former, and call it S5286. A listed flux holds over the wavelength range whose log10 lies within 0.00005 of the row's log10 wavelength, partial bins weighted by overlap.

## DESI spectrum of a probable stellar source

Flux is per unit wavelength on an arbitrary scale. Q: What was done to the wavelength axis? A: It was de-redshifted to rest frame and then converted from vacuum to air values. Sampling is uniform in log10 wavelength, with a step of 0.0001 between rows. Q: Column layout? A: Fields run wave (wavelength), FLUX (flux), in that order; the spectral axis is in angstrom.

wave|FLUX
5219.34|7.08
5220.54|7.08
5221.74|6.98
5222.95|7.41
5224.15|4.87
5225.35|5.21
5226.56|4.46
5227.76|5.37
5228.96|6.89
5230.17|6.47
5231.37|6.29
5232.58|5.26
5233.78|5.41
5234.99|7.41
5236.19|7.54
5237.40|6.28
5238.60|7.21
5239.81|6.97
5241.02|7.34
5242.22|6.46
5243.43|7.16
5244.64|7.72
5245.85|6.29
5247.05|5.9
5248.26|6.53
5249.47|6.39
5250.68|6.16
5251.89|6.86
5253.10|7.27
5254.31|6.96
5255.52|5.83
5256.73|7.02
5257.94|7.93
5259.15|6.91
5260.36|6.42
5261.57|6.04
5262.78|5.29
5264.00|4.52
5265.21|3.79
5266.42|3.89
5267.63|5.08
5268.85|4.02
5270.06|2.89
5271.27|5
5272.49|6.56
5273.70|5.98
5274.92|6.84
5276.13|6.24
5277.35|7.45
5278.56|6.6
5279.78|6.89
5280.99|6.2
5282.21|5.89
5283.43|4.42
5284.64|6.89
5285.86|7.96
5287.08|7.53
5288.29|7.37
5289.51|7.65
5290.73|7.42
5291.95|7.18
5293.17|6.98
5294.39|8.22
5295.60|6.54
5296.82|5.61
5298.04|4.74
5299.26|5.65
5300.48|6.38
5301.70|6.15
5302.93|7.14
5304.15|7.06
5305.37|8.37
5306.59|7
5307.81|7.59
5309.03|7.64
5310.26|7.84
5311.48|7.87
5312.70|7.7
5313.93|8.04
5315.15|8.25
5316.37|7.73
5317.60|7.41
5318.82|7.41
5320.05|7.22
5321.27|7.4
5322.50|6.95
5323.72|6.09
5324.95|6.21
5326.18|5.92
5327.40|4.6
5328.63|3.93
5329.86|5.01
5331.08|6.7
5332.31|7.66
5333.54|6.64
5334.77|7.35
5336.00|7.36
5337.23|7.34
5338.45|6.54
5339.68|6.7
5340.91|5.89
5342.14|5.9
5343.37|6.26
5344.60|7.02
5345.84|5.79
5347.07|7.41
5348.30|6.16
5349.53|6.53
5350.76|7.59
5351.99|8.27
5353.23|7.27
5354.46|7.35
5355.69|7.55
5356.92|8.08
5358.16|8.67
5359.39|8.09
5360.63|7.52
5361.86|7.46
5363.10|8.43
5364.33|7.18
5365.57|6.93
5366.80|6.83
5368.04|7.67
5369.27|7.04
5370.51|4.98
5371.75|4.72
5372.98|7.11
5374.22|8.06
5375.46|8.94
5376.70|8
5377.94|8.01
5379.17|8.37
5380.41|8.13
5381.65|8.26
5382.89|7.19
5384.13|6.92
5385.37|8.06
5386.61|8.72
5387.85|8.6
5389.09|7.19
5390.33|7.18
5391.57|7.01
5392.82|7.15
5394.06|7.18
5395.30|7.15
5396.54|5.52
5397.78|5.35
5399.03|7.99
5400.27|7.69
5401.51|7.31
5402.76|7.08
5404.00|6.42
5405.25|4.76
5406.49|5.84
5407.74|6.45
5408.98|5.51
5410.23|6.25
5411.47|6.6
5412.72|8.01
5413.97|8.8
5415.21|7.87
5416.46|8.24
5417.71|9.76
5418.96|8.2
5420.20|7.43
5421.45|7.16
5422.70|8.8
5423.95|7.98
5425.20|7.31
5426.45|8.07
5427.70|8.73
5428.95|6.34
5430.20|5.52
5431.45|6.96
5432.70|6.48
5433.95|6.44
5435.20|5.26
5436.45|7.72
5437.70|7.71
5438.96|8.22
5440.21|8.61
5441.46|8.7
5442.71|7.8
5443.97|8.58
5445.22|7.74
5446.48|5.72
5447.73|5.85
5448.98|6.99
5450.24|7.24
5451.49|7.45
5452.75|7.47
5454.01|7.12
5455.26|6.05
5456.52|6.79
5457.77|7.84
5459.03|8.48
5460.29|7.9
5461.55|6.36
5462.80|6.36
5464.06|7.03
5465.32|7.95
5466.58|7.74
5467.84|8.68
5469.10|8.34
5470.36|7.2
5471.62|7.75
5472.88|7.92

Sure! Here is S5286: 1.5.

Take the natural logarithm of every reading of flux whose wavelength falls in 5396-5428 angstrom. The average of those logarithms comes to 1.97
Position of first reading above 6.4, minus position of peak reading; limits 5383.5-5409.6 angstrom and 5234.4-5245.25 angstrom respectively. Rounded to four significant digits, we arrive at 139.5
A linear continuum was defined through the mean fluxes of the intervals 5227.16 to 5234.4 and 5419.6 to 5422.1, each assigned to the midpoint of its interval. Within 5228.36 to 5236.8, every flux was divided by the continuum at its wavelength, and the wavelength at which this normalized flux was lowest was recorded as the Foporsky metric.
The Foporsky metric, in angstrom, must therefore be 5232.58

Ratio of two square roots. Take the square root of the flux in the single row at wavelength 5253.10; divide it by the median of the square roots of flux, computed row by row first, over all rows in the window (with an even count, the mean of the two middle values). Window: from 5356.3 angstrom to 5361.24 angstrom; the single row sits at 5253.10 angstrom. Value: 0.95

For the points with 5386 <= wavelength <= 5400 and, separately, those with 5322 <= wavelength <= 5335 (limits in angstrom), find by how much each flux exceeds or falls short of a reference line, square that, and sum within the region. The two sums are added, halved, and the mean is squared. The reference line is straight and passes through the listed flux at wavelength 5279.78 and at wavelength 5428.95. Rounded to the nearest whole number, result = 295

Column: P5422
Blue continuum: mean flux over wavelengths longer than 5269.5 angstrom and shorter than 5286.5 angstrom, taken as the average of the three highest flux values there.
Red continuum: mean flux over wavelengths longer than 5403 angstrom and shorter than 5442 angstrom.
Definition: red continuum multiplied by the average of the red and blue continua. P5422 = 54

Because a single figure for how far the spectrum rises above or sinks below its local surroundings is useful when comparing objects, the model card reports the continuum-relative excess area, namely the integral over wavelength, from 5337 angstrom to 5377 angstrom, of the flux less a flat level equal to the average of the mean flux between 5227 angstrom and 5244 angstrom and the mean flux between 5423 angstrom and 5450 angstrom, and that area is 8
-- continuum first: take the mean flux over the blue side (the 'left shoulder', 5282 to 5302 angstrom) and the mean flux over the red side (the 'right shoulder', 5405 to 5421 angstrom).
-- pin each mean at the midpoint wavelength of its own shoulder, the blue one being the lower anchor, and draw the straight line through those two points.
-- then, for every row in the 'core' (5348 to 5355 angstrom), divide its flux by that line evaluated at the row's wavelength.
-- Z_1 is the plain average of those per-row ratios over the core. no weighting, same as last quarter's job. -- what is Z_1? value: 1.04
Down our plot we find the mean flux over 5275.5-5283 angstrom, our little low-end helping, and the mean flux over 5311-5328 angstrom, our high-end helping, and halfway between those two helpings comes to 6.8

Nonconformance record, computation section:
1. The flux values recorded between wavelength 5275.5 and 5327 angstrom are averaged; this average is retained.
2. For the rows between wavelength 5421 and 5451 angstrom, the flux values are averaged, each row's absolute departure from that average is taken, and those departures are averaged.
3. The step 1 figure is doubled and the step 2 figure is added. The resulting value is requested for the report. 14.8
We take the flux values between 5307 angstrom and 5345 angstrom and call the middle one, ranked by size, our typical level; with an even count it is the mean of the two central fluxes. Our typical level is 7.2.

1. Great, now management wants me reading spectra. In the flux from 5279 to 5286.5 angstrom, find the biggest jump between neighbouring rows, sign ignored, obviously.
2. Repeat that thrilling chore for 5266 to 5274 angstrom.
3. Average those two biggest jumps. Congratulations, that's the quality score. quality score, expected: 2.3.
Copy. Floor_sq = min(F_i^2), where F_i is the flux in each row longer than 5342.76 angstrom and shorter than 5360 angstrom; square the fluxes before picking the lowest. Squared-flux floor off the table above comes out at 34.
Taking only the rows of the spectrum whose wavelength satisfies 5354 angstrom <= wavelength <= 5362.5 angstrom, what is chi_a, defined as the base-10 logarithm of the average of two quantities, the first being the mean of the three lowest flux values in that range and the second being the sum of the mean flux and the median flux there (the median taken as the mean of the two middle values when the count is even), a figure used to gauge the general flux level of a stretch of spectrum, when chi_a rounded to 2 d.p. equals 1.06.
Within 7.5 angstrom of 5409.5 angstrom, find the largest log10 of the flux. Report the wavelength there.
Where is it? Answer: 5413.97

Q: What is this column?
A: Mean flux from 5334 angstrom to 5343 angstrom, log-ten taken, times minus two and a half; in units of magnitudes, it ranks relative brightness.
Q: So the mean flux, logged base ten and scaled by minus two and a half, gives -2.07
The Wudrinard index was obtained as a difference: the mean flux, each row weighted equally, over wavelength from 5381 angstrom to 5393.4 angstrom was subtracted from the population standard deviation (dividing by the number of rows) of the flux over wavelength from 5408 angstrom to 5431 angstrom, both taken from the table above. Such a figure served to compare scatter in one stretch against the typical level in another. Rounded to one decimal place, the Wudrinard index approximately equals -6.5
